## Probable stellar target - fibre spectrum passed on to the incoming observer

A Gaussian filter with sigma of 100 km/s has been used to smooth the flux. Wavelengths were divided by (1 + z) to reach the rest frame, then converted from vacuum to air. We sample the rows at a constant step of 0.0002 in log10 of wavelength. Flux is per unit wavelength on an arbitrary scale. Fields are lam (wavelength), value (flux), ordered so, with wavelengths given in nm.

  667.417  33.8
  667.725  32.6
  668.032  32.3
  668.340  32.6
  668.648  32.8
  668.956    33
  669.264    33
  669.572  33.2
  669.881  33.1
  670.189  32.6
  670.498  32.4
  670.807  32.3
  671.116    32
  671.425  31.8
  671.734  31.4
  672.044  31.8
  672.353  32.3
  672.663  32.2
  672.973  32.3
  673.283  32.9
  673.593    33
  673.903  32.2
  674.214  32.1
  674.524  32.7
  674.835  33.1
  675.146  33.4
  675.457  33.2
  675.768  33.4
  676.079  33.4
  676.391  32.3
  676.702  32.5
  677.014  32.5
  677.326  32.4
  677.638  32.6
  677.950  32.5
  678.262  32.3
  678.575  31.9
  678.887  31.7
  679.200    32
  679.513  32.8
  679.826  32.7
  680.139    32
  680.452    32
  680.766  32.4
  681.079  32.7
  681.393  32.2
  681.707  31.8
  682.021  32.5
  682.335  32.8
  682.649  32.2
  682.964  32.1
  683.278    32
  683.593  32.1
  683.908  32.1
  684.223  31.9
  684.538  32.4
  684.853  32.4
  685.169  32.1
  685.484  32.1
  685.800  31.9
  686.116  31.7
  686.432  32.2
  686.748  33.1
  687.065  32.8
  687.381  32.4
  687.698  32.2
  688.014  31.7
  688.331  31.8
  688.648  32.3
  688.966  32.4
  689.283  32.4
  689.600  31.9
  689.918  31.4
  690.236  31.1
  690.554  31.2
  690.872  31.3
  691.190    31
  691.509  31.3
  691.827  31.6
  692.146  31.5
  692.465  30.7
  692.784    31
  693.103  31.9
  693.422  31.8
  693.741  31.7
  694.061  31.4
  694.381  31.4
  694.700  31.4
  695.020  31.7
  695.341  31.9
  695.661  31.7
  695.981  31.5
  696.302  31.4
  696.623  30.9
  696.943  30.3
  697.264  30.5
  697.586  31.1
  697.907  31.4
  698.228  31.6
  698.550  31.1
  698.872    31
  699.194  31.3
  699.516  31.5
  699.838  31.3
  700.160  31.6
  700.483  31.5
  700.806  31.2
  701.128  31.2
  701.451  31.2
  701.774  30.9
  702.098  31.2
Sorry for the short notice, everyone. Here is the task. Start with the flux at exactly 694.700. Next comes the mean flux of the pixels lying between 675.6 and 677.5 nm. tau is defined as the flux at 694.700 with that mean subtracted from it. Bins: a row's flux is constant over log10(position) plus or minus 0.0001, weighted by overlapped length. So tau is -1.4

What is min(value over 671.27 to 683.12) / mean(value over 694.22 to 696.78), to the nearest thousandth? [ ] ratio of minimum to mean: 0.997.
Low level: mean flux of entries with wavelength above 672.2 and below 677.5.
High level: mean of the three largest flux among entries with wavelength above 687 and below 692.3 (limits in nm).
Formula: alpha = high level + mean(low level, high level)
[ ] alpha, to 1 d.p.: 65.1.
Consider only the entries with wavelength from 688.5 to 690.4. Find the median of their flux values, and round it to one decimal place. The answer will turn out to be 32.1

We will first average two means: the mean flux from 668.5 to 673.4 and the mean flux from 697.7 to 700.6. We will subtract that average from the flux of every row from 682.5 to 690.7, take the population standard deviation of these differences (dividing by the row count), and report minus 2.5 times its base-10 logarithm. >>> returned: 0.91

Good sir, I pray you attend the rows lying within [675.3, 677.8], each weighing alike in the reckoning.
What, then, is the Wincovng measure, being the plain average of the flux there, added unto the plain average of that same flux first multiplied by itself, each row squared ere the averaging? 1108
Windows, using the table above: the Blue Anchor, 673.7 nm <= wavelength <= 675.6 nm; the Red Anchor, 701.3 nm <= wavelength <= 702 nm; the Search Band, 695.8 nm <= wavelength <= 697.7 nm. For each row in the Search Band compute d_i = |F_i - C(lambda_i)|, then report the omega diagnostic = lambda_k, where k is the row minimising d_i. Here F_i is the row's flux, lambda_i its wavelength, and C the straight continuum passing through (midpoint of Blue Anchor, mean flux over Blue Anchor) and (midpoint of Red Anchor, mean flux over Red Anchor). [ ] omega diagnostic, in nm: 696.302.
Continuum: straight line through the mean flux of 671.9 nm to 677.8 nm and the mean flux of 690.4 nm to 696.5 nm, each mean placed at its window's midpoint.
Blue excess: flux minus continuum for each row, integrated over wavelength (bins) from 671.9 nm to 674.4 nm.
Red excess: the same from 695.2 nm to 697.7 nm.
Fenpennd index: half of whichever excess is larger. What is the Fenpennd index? -0.1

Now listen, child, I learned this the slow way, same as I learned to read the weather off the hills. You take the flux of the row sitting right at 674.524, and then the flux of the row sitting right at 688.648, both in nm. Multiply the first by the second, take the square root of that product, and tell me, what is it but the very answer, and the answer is 32.5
